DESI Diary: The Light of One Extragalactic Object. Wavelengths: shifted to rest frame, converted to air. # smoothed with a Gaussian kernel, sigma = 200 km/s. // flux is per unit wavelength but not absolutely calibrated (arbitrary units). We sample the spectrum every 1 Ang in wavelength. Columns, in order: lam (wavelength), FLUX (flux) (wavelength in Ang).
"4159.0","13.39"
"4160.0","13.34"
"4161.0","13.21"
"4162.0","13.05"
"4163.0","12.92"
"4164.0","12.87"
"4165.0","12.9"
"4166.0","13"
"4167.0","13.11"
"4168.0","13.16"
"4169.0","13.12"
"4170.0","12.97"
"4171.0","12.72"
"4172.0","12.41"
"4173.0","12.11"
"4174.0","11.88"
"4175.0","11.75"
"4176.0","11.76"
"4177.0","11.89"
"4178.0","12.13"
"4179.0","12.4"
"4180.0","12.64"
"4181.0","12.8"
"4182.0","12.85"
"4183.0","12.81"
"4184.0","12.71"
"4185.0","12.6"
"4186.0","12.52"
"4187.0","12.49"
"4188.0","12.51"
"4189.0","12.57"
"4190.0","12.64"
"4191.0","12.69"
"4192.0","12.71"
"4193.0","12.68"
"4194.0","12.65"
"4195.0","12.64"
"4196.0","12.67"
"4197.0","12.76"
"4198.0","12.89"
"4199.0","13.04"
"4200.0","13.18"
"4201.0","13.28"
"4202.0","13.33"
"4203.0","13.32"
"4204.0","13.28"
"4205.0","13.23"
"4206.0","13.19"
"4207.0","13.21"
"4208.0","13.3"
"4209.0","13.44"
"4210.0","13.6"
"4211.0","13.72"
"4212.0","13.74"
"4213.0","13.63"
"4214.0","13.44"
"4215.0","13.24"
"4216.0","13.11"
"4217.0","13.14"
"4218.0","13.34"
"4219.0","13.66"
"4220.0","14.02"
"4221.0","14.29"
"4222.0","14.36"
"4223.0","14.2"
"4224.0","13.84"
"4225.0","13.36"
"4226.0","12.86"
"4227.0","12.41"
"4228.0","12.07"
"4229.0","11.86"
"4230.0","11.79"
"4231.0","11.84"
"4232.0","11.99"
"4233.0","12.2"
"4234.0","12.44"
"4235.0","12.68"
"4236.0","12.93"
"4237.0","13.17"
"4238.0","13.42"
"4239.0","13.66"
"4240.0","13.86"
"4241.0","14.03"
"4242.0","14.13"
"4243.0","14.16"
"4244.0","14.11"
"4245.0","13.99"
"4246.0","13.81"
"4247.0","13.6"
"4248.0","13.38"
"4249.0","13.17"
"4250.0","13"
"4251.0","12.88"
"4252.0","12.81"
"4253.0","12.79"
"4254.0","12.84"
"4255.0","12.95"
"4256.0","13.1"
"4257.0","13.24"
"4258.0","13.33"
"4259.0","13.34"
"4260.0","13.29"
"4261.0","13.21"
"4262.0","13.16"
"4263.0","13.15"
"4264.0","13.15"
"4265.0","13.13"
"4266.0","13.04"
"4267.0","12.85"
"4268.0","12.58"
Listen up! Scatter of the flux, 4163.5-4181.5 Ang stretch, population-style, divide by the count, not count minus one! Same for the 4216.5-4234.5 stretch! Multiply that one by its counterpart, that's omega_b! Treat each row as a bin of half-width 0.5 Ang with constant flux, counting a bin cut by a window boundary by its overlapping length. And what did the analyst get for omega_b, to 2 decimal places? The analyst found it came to 0.44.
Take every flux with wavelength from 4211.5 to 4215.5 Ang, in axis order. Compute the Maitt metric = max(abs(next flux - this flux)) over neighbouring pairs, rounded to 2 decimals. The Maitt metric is 0.20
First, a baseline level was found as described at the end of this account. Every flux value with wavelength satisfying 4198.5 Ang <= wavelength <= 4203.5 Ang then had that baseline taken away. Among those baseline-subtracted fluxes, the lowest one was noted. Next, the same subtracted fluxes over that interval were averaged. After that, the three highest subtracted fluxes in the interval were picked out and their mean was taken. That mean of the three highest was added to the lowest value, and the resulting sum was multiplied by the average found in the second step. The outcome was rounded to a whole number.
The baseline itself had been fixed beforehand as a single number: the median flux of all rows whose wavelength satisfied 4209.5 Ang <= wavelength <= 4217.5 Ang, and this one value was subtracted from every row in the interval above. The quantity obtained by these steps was 0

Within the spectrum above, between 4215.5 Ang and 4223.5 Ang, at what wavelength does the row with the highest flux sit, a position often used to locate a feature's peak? 4222.0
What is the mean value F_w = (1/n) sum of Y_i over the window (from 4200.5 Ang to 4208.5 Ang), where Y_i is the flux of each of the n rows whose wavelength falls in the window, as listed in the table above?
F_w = 13.3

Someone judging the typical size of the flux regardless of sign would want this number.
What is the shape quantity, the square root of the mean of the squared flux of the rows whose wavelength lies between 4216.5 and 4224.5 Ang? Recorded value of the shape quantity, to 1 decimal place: 13.9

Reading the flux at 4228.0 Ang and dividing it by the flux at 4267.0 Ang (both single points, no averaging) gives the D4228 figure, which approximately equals 0.94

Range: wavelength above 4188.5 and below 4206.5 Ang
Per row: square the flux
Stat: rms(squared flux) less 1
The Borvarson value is 166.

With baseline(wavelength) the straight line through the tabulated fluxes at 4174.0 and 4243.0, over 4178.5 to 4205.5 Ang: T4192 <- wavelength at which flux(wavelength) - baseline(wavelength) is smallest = 4196.0 Ang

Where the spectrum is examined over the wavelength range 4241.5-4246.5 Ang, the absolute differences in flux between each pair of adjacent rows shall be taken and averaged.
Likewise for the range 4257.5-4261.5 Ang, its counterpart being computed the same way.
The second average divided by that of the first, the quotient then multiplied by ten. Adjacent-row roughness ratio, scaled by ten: 5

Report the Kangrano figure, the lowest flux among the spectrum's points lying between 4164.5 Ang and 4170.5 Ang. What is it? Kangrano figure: 12.9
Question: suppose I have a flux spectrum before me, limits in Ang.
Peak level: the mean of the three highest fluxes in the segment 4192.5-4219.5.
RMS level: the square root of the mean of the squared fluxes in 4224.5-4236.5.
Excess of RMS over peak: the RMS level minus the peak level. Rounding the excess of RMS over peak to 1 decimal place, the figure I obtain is -1.3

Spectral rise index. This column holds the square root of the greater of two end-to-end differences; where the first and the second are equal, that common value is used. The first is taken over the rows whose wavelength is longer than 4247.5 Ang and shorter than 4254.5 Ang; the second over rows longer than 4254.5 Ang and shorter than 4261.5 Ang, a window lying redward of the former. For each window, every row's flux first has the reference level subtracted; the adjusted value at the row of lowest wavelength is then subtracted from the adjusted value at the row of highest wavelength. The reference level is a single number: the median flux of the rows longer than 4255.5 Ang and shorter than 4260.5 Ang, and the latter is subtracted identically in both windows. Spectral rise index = 0.51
